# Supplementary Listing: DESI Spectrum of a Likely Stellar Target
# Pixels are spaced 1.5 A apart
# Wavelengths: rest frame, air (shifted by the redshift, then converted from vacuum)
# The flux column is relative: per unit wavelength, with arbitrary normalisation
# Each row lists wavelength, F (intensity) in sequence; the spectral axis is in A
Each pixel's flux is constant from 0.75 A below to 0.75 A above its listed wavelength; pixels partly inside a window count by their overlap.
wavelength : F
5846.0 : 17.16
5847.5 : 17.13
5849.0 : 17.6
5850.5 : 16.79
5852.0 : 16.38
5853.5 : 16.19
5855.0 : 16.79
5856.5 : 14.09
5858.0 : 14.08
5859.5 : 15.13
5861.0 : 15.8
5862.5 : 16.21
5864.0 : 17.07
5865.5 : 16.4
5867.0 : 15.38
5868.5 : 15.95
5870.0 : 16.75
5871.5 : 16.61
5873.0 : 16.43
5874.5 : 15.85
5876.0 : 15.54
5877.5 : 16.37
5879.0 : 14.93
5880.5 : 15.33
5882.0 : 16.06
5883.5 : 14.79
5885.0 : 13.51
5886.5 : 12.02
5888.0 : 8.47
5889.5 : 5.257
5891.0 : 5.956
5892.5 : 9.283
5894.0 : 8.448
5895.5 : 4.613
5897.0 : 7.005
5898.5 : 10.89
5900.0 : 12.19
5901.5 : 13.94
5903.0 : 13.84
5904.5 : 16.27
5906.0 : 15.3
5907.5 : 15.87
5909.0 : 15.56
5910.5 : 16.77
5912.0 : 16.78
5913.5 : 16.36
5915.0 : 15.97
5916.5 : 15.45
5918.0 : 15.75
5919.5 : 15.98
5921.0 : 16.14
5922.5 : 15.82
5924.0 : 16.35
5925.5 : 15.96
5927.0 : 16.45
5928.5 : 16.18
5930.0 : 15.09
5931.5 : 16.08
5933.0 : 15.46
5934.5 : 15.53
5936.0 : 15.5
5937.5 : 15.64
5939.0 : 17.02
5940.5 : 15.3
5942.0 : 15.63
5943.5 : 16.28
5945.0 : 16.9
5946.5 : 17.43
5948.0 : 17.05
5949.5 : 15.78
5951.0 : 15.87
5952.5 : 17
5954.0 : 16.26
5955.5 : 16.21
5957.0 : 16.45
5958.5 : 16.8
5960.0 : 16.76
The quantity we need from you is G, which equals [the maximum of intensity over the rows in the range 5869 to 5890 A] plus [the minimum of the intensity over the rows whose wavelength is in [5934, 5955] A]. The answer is 32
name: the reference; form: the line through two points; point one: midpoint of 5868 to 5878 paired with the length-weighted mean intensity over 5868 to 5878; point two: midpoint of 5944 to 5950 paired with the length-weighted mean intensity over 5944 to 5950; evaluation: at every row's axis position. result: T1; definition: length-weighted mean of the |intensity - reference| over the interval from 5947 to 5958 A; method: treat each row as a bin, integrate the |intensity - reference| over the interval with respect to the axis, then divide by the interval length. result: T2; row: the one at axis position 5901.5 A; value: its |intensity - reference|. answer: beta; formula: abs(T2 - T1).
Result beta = 1.9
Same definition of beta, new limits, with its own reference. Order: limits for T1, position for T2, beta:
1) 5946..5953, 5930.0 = 1.0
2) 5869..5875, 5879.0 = 1.0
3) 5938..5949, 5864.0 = 0.3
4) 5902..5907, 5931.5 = 0.7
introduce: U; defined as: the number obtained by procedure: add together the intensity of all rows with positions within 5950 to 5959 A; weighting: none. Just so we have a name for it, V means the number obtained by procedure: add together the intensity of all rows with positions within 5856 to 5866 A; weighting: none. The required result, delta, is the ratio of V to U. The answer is 1.1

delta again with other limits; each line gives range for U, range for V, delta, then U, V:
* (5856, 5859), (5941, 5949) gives 3.0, 28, 83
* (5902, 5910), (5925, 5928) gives 0.4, 77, 32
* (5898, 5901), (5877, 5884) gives 3.4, 23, 77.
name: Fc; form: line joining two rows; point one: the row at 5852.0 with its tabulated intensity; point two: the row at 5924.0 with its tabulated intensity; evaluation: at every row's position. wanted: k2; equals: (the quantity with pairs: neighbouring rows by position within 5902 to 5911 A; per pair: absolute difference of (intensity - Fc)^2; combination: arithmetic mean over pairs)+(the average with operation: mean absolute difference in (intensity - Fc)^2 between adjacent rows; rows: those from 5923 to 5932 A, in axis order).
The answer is 3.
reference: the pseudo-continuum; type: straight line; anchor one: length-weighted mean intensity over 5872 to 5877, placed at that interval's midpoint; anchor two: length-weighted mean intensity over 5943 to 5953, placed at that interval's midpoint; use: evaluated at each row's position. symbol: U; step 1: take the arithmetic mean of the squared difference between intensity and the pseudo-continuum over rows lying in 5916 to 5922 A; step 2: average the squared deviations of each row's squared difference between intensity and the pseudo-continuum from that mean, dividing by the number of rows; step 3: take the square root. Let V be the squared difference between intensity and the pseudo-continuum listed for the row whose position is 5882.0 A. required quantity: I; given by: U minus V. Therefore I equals 0.29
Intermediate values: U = 0.3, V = 0.000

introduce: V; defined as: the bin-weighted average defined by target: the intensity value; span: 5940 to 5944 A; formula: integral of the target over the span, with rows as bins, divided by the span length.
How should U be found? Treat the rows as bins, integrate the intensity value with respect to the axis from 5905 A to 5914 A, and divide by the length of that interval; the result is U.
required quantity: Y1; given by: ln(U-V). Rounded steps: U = 16.1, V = 15.7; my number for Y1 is -1.0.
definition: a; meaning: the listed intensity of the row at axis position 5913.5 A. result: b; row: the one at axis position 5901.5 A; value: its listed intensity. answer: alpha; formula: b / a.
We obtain 0.85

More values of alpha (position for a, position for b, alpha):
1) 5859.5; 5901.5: 0.92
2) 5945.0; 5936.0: 0.92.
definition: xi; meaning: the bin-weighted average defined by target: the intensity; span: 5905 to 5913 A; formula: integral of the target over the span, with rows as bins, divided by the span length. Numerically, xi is 16.1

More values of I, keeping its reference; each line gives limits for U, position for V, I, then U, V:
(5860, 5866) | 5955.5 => 0.32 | 0.5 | 0.219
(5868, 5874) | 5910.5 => 0.01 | 0.2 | 0.222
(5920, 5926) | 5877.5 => 0.01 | 0.1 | 0.122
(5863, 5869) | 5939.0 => 0.29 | 0.5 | 0.232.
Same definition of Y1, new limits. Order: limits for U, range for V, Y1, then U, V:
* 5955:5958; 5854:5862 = 0.1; 16.4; 15.2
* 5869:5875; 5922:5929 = -1.4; 16.4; 16.2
